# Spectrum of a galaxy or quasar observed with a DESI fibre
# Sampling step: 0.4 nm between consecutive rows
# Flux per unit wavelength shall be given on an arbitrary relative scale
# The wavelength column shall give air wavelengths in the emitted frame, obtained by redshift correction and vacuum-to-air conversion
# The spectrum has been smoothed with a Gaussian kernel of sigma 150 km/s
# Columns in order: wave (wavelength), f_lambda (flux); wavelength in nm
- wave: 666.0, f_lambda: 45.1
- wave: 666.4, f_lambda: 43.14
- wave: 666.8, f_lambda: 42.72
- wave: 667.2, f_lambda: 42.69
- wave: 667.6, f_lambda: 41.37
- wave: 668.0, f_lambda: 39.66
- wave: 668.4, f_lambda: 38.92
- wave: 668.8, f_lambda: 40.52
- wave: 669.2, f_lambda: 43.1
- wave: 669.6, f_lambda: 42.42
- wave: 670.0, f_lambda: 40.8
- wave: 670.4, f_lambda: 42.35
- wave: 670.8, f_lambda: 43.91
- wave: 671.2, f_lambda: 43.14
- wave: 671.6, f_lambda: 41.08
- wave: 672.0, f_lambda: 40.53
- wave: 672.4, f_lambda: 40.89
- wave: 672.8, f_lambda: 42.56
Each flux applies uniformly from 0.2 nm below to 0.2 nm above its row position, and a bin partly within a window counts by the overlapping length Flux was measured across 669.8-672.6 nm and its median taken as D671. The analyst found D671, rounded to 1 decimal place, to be 41.1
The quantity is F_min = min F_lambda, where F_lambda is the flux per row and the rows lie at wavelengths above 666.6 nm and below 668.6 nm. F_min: 38.92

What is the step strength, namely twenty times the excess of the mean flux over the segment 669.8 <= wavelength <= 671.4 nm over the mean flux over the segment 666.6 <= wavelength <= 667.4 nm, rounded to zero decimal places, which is -3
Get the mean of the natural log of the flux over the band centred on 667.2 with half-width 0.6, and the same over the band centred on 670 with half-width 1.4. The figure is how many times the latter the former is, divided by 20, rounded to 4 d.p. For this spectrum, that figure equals 0.0500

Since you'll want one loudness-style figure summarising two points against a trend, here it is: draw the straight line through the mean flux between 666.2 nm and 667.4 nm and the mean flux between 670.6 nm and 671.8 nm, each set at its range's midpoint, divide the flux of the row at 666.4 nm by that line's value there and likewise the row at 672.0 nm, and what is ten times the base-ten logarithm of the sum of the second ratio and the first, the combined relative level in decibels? 2.91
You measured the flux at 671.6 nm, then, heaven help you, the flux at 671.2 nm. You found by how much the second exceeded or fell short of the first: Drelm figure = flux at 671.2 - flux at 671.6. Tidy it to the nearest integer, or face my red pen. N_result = 2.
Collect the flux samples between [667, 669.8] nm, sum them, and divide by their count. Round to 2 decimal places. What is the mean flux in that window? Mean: 41.24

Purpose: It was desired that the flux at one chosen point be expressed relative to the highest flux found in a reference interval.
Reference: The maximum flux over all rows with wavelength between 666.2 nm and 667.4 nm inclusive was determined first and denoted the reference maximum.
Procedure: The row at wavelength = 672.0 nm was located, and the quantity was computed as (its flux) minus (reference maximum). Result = -2.6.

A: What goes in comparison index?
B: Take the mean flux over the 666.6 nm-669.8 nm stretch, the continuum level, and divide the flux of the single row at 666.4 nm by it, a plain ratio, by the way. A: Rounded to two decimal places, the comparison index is 1.04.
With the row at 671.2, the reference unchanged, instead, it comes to 1.04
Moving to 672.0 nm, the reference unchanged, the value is 0.98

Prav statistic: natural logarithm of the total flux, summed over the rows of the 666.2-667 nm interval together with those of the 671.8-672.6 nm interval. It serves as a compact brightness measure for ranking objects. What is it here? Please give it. 5.12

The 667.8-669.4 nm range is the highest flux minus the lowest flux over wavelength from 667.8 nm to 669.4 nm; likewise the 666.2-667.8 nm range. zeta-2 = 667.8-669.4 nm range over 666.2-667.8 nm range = 2.4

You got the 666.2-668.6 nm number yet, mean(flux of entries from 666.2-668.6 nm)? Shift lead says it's 41.4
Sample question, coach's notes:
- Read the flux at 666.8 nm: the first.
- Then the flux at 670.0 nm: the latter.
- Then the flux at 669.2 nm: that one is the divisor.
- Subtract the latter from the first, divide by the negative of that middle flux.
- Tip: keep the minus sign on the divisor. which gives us -0.045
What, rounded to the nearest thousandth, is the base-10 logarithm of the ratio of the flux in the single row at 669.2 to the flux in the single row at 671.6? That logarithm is 0.021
